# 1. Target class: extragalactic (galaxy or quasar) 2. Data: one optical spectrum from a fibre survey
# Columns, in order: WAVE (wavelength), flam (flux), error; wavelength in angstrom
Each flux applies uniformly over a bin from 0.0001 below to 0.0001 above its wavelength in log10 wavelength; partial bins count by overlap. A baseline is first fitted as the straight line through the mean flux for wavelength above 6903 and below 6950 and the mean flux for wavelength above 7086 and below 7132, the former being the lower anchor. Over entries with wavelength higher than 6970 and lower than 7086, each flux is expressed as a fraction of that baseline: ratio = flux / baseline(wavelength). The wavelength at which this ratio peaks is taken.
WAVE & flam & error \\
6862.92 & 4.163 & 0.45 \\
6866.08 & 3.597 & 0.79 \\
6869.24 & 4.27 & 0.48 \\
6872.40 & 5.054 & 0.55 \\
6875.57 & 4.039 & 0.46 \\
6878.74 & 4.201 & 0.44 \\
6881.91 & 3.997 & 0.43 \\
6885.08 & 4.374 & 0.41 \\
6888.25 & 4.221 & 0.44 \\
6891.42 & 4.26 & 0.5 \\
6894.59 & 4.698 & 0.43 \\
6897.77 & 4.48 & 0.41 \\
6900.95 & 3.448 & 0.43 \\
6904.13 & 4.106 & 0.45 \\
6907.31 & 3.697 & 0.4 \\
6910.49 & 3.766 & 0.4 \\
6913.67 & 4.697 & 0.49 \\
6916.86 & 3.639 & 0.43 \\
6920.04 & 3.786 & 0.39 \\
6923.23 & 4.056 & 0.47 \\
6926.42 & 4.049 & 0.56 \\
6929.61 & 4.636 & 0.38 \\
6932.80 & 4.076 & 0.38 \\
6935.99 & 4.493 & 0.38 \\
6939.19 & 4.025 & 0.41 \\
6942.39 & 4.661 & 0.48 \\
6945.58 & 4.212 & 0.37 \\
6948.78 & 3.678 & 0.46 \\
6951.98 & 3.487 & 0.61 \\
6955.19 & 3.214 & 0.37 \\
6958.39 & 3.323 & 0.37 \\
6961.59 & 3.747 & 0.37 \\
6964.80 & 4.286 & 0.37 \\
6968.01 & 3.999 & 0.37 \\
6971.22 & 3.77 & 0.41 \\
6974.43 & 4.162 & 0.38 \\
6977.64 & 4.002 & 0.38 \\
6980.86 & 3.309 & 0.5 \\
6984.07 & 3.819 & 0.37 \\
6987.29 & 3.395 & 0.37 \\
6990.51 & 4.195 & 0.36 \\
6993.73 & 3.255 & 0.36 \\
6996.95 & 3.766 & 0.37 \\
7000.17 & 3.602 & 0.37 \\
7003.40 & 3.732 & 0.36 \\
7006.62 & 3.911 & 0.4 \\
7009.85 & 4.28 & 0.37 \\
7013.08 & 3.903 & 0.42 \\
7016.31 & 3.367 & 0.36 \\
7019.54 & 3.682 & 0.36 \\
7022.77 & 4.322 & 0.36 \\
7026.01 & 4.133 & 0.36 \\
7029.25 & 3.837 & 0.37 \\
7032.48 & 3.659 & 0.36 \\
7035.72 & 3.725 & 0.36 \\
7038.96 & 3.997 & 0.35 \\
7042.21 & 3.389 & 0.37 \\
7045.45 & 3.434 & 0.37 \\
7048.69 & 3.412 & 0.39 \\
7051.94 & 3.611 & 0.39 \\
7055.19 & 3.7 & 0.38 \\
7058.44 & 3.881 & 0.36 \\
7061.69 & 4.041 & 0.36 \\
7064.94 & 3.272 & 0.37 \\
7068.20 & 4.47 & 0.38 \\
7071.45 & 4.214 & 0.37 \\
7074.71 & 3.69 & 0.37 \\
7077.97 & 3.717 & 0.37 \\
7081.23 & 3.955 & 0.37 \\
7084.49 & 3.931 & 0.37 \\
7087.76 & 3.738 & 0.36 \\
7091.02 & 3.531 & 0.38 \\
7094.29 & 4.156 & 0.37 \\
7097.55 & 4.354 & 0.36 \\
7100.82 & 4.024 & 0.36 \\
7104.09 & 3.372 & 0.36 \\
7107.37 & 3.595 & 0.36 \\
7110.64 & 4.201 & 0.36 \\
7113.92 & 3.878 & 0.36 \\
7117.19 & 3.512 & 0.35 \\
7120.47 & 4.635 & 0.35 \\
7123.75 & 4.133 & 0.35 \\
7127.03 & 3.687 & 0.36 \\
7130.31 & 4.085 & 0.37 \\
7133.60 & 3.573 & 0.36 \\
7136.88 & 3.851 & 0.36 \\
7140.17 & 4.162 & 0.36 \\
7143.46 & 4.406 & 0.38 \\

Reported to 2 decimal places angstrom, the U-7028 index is 7068.20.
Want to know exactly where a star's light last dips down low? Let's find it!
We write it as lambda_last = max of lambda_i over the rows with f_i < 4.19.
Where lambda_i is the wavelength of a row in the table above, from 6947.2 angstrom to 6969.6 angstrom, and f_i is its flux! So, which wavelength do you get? 6968.01 angstrom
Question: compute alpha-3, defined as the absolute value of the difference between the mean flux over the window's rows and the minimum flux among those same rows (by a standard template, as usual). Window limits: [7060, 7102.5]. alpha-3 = 0.66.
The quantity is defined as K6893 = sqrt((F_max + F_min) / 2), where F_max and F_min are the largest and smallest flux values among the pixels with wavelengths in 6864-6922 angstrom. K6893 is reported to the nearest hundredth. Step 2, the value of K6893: 2.06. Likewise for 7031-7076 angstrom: 1.97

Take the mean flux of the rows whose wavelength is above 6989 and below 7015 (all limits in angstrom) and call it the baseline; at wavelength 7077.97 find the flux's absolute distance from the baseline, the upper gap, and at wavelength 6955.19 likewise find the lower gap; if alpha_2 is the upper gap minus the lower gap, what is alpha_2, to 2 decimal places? -0.50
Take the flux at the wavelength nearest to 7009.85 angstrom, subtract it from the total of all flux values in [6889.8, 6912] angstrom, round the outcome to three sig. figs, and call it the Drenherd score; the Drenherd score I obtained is 24.2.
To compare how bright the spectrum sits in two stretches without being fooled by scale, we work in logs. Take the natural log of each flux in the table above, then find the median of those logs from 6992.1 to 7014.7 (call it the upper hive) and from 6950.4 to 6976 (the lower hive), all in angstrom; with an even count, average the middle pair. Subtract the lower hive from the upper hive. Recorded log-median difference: 0.002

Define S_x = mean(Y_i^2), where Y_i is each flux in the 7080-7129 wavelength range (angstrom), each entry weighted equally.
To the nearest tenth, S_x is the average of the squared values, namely 15.4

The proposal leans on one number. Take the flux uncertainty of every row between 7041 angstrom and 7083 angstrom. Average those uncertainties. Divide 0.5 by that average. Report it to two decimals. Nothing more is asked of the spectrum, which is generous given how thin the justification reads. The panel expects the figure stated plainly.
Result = 1.34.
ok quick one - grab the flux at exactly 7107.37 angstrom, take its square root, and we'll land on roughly 1.90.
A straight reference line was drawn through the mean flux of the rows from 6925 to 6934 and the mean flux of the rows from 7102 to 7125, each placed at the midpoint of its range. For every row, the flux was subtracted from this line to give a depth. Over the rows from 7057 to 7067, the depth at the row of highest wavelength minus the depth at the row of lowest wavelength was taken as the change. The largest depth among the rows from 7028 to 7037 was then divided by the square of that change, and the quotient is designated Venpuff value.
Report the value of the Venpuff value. 1.1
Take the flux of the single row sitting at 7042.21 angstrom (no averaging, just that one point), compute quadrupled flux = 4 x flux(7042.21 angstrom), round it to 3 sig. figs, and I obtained 13.6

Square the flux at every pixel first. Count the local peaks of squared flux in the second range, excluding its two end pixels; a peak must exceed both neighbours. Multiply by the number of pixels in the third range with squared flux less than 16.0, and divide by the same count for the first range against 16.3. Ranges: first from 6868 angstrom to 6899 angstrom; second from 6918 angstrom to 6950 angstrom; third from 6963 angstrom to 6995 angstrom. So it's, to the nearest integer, 24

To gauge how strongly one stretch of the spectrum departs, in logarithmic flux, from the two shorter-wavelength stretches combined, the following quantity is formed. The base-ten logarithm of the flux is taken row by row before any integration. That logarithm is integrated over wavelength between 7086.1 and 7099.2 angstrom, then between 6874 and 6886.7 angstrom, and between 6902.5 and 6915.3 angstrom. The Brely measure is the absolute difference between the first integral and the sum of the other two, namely 7.8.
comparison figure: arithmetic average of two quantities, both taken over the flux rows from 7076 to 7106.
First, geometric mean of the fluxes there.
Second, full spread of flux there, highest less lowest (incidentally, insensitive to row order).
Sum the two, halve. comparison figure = 2.4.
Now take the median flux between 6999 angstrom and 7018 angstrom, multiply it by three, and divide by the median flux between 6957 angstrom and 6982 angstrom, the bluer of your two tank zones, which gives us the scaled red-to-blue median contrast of 2.95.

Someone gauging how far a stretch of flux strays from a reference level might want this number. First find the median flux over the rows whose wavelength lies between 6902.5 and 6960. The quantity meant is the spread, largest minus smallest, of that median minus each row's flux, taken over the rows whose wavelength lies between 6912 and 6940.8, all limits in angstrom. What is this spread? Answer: 1.06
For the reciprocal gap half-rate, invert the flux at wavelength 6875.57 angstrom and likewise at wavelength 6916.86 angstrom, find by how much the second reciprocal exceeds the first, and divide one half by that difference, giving 18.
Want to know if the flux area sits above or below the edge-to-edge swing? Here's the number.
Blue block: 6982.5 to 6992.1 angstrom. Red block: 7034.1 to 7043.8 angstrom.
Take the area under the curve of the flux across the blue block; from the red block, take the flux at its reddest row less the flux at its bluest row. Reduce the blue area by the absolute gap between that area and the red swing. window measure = -0.34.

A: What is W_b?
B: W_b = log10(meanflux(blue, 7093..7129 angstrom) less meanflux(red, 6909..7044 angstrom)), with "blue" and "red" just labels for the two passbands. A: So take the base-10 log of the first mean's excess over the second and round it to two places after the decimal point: -1.11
